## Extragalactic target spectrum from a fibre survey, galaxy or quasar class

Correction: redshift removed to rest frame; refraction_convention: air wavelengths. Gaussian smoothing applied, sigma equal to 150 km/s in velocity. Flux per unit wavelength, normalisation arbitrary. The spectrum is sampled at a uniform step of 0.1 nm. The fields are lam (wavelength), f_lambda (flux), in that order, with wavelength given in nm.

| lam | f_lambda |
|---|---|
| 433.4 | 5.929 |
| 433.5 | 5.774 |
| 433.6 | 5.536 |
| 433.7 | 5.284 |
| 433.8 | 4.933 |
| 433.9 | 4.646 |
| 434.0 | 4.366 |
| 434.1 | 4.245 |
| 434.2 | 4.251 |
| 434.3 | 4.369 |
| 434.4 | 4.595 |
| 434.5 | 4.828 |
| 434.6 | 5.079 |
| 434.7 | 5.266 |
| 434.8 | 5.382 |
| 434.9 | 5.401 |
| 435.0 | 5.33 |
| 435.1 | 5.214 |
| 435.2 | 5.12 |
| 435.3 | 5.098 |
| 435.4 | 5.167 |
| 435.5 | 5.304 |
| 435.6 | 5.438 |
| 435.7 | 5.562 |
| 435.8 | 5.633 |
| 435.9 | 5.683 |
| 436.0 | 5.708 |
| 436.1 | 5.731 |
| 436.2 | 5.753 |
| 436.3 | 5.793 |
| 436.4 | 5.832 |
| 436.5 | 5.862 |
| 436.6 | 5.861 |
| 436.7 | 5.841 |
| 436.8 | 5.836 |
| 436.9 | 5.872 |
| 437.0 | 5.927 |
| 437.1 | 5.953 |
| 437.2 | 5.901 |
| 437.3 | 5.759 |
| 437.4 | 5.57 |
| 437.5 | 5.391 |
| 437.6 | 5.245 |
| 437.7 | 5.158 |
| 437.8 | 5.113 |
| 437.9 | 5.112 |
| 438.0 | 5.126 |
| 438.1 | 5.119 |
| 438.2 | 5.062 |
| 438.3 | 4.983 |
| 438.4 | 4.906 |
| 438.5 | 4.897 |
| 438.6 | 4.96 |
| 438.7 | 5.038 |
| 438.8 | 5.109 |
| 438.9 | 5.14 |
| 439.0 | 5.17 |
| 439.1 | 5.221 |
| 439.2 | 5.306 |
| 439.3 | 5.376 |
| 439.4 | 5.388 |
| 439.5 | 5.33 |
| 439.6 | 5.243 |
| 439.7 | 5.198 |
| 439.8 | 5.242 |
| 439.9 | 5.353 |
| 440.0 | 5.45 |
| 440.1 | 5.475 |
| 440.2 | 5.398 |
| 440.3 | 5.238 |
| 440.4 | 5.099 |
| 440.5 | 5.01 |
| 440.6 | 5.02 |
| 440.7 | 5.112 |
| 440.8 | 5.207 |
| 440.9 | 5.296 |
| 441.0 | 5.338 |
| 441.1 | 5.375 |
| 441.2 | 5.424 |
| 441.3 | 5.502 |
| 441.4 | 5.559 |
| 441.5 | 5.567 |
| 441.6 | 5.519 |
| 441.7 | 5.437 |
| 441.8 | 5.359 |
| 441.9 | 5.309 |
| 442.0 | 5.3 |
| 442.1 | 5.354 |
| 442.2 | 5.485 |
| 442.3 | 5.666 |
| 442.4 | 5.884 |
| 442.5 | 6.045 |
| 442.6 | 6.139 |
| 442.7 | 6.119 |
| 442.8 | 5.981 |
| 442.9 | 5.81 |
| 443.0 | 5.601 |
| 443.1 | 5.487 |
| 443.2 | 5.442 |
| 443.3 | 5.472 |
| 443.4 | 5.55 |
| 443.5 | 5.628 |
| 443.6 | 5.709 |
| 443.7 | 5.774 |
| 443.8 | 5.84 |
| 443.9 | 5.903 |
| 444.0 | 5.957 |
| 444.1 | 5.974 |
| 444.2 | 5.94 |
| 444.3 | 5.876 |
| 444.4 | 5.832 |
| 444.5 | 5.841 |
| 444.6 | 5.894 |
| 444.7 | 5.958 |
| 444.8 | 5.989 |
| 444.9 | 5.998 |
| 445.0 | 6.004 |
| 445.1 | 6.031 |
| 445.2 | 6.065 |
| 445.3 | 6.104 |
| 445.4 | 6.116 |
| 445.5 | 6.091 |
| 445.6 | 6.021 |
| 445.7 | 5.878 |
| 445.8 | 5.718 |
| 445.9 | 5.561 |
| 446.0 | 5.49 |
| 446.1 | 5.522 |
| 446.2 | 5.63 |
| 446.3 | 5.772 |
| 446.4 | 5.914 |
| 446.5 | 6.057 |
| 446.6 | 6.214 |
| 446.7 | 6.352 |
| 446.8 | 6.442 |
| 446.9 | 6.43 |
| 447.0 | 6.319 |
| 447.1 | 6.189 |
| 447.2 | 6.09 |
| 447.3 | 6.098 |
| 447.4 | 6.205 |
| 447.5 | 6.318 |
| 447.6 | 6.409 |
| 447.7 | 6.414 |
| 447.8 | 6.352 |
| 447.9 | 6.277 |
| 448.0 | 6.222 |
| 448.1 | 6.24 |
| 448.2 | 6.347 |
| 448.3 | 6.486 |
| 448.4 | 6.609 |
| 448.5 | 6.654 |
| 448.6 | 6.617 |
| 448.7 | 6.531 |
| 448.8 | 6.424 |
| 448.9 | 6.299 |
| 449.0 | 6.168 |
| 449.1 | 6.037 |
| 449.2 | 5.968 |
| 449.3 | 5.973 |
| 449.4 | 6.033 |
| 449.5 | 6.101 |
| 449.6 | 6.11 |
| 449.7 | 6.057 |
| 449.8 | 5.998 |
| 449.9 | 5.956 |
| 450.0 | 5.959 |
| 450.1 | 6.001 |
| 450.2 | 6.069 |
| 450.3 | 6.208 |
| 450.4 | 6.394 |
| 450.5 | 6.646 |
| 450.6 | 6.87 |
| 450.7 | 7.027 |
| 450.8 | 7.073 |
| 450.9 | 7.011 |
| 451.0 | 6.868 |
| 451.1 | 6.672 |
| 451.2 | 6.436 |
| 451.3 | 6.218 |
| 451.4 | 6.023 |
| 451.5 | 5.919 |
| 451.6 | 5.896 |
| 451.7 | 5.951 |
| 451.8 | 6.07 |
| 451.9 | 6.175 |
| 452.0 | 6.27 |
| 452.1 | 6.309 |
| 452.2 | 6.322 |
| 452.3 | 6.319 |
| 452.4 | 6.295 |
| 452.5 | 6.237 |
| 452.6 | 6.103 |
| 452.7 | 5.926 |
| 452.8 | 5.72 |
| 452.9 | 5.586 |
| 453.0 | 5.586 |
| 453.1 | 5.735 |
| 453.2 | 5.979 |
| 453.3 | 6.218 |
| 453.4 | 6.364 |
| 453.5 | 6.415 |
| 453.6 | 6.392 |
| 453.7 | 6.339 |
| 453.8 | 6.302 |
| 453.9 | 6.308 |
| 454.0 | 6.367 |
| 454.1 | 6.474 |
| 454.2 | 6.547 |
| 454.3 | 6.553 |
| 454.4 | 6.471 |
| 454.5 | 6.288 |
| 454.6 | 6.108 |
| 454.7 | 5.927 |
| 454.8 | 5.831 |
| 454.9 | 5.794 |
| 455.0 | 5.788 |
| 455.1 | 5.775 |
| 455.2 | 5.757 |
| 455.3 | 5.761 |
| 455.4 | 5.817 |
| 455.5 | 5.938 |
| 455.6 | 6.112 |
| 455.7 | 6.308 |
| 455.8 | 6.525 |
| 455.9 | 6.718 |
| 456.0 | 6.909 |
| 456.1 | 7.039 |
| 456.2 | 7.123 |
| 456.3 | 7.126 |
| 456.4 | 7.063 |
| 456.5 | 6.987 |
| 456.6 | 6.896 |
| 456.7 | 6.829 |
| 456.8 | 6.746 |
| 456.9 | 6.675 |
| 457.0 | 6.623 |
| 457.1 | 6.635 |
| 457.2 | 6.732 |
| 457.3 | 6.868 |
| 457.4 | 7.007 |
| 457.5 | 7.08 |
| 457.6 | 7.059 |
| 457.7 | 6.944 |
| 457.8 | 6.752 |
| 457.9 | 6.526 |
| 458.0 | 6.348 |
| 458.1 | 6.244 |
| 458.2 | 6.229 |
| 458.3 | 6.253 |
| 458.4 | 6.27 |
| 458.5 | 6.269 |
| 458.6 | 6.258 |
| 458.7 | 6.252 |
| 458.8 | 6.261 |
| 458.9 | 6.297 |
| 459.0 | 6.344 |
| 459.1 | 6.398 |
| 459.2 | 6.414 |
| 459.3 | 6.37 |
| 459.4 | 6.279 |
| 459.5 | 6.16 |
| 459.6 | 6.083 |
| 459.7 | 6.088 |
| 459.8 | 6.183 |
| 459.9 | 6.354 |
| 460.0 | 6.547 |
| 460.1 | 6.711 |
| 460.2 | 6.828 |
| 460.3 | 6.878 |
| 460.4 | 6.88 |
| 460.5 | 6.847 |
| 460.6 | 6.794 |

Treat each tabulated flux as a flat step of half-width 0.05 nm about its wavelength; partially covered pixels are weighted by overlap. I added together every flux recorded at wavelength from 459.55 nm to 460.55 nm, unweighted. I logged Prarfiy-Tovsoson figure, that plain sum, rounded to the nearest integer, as 65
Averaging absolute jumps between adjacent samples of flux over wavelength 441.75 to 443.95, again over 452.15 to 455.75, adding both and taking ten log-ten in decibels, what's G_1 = -7.2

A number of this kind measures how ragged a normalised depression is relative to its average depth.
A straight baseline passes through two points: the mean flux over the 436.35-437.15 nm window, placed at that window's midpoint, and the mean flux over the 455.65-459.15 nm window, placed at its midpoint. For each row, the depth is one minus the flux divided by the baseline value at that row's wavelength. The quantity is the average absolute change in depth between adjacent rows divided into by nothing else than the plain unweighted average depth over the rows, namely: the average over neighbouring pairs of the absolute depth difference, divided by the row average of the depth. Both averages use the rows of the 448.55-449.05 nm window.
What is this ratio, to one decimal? -1.4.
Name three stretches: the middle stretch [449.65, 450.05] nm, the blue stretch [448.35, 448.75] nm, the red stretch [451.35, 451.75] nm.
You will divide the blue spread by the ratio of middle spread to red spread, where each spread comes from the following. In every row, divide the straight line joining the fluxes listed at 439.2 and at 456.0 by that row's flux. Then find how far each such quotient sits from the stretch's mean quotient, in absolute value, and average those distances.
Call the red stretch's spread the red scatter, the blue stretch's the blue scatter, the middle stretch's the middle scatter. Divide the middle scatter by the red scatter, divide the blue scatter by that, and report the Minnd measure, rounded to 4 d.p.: 0.0065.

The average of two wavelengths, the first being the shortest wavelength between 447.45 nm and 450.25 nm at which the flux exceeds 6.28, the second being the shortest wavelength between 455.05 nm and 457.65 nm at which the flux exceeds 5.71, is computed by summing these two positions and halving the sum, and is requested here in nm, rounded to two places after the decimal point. 451.30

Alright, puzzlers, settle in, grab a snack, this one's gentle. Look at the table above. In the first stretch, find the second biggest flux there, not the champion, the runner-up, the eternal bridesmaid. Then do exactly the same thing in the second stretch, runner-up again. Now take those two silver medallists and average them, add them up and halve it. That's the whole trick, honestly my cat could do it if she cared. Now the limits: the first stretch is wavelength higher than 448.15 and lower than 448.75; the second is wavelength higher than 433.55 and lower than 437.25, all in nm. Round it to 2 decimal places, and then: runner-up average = 6.27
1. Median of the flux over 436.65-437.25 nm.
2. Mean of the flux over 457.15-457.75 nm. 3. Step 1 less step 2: -1.1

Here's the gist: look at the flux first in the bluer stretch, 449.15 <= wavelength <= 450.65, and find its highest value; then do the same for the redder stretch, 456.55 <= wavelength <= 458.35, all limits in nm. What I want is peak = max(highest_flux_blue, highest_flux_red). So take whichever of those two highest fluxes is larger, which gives 7.08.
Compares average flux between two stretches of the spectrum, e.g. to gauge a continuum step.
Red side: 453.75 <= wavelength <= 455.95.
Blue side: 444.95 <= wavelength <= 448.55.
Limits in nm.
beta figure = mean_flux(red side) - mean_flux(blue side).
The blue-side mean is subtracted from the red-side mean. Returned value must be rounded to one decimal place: 0.0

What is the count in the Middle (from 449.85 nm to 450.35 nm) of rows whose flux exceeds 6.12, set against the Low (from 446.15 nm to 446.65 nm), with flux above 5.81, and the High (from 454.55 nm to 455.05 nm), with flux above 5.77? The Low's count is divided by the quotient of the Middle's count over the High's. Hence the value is 15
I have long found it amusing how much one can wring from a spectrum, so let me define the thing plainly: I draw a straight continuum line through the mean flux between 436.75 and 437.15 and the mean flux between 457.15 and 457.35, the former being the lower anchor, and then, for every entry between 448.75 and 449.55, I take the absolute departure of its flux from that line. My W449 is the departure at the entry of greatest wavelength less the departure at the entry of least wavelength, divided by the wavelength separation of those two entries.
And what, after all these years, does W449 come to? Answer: 0.51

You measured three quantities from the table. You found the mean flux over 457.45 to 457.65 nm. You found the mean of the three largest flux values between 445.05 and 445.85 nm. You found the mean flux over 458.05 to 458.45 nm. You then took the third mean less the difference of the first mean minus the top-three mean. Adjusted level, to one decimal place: 5.3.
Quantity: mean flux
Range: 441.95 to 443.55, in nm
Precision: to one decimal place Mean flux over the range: 5.7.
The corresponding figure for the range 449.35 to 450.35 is 6.0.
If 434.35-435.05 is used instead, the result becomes 5.1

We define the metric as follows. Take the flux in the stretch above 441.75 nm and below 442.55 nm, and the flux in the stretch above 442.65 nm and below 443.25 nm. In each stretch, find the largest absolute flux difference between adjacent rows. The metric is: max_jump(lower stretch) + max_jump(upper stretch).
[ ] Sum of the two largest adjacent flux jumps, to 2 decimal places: 0.43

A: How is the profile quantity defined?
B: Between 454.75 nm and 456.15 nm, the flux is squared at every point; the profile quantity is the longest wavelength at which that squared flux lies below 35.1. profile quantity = 455.4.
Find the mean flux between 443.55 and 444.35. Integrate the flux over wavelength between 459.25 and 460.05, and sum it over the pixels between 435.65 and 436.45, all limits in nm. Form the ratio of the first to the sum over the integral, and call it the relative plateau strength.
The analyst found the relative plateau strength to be 0.64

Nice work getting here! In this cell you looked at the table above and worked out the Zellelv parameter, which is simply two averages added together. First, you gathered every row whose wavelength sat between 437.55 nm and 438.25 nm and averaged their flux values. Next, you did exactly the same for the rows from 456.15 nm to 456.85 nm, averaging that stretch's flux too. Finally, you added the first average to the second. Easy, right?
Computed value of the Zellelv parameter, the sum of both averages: 12.1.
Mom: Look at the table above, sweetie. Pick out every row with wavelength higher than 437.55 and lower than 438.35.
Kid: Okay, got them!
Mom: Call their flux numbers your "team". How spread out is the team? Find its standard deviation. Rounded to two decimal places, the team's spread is 0.07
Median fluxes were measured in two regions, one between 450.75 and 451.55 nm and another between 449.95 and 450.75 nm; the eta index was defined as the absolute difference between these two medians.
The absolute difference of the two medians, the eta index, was 0.25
